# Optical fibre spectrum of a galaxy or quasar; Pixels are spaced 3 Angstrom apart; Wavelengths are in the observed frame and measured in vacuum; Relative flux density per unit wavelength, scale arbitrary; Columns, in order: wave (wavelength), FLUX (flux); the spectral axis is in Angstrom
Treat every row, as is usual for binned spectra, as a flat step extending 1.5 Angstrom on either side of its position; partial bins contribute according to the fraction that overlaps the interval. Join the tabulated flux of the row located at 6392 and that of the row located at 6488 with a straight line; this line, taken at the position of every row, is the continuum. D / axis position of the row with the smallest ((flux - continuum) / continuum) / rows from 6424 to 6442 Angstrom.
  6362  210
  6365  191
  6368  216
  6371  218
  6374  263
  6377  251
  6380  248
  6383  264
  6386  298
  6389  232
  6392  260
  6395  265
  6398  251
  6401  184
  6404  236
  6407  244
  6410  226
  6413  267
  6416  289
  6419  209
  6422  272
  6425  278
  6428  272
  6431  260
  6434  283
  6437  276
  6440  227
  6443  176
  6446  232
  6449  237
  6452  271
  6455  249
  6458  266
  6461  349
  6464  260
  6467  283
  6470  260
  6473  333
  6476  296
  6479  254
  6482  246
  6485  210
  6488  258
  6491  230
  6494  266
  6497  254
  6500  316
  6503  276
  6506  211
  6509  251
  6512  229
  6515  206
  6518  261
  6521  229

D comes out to 6440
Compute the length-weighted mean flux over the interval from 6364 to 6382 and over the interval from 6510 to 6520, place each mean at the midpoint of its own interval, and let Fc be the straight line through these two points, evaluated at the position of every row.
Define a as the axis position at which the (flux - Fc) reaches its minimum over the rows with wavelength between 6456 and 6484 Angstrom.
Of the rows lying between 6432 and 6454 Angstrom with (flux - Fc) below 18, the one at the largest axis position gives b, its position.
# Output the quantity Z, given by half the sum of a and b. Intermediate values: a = 6482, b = 6449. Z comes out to 6465.5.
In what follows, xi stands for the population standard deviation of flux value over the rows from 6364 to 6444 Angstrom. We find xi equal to 31.6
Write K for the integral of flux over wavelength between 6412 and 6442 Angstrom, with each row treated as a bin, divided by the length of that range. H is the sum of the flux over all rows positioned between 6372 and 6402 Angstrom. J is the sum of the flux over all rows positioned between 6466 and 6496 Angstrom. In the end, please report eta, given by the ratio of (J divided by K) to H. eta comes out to 0.0040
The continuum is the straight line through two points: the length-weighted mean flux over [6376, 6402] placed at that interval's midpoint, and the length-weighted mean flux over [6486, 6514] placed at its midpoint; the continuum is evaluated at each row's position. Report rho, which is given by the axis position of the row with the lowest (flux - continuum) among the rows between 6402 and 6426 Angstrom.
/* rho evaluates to 6419 Angstrom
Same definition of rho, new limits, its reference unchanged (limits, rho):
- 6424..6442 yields 6440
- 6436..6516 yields 6443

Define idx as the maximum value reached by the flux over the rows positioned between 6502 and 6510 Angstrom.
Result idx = 276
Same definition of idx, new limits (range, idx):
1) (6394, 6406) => 265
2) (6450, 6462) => 349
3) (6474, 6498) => 296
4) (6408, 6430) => 289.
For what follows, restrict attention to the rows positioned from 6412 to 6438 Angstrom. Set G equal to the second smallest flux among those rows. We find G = 260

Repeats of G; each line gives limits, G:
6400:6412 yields 226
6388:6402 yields 232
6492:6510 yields 251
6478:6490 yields 246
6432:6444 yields 227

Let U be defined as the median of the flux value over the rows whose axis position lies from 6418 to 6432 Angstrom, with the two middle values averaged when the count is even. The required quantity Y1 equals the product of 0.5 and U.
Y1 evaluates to 136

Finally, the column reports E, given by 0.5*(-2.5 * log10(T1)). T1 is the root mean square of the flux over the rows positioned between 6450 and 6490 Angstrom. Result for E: -3.05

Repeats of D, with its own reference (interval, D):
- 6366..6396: 6368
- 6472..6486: 6485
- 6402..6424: 6419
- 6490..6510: 6506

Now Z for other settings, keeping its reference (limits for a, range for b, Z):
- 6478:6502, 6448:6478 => 6470.0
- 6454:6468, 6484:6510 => 6480.5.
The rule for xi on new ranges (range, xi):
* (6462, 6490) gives 32.5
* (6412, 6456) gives 30.4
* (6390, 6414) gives 25.5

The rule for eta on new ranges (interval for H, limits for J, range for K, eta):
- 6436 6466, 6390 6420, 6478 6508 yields 0.0038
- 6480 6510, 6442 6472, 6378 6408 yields 0.0041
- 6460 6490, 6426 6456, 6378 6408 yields 0.0036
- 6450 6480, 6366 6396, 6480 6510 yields 0.0035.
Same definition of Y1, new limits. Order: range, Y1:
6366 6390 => 125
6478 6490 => 125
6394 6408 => 122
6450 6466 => 133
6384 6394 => 130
